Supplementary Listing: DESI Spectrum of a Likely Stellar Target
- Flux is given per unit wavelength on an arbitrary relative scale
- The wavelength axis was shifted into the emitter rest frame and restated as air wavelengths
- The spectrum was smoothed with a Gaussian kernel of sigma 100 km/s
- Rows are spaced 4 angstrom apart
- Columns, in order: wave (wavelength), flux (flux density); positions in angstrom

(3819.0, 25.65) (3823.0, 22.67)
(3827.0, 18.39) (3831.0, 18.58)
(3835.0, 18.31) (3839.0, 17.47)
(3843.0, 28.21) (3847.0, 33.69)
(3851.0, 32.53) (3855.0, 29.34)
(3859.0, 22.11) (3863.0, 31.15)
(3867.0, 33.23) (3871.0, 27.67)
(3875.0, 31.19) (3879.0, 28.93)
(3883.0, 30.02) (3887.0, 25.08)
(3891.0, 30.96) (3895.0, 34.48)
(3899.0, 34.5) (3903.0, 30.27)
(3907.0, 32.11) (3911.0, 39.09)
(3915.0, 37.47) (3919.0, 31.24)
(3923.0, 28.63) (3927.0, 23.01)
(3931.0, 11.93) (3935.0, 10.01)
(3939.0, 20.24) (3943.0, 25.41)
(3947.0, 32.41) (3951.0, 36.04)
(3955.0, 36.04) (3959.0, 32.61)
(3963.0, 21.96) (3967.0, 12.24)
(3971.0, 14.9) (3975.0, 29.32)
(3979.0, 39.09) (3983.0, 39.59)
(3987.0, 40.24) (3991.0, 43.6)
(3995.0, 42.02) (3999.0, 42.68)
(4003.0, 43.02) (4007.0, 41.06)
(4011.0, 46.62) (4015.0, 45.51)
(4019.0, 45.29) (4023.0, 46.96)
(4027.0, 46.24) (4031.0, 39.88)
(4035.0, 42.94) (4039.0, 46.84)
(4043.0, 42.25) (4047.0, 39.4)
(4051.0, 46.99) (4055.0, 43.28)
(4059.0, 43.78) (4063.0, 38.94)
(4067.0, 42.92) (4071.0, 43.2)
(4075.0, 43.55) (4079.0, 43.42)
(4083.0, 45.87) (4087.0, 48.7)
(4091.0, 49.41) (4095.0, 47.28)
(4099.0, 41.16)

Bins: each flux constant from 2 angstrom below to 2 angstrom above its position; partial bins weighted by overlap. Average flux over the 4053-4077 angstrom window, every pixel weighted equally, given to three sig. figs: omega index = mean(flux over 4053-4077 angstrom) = 42.6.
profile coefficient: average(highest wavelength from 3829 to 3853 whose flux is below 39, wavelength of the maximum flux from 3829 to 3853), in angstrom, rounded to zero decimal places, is 3849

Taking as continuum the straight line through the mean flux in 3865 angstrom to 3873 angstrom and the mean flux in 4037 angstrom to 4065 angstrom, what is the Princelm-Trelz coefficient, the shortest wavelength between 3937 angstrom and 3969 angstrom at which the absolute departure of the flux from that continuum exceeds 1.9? 3939.0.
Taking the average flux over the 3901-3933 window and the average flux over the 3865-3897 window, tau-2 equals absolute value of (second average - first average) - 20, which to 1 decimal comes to -19.0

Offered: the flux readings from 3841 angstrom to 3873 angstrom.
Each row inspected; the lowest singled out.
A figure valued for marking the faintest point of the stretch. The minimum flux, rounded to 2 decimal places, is 22.11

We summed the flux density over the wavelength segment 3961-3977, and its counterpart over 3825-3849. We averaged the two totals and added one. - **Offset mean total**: 108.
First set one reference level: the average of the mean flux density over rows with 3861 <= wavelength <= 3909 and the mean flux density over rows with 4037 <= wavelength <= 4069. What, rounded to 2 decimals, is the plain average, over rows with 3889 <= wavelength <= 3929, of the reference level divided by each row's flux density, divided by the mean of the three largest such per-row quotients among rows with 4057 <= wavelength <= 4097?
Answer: 1.32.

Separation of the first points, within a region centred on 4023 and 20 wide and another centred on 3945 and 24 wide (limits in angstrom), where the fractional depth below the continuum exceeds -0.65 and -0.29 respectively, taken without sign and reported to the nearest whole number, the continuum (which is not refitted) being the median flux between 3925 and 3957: 96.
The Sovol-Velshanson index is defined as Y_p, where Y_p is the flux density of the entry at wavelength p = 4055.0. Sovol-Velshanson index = 43.28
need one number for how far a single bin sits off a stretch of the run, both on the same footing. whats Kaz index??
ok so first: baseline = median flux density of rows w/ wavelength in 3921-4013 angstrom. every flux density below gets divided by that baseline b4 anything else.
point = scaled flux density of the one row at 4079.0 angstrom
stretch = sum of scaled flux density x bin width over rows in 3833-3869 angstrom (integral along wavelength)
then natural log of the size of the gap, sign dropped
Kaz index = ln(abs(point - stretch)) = 3.36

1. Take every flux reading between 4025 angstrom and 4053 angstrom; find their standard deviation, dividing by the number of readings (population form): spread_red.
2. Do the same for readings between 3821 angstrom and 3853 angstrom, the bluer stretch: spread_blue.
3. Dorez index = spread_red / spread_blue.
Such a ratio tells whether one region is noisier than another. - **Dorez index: 0.47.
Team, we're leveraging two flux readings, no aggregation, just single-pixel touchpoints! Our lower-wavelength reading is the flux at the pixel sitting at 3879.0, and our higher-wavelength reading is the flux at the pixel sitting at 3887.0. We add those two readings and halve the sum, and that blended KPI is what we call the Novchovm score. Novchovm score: 27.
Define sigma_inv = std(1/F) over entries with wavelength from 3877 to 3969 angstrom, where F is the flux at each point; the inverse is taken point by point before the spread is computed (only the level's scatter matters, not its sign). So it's 0.020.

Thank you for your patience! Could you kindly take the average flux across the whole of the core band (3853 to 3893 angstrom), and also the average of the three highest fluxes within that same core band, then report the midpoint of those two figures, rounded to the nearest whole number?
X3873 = 30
